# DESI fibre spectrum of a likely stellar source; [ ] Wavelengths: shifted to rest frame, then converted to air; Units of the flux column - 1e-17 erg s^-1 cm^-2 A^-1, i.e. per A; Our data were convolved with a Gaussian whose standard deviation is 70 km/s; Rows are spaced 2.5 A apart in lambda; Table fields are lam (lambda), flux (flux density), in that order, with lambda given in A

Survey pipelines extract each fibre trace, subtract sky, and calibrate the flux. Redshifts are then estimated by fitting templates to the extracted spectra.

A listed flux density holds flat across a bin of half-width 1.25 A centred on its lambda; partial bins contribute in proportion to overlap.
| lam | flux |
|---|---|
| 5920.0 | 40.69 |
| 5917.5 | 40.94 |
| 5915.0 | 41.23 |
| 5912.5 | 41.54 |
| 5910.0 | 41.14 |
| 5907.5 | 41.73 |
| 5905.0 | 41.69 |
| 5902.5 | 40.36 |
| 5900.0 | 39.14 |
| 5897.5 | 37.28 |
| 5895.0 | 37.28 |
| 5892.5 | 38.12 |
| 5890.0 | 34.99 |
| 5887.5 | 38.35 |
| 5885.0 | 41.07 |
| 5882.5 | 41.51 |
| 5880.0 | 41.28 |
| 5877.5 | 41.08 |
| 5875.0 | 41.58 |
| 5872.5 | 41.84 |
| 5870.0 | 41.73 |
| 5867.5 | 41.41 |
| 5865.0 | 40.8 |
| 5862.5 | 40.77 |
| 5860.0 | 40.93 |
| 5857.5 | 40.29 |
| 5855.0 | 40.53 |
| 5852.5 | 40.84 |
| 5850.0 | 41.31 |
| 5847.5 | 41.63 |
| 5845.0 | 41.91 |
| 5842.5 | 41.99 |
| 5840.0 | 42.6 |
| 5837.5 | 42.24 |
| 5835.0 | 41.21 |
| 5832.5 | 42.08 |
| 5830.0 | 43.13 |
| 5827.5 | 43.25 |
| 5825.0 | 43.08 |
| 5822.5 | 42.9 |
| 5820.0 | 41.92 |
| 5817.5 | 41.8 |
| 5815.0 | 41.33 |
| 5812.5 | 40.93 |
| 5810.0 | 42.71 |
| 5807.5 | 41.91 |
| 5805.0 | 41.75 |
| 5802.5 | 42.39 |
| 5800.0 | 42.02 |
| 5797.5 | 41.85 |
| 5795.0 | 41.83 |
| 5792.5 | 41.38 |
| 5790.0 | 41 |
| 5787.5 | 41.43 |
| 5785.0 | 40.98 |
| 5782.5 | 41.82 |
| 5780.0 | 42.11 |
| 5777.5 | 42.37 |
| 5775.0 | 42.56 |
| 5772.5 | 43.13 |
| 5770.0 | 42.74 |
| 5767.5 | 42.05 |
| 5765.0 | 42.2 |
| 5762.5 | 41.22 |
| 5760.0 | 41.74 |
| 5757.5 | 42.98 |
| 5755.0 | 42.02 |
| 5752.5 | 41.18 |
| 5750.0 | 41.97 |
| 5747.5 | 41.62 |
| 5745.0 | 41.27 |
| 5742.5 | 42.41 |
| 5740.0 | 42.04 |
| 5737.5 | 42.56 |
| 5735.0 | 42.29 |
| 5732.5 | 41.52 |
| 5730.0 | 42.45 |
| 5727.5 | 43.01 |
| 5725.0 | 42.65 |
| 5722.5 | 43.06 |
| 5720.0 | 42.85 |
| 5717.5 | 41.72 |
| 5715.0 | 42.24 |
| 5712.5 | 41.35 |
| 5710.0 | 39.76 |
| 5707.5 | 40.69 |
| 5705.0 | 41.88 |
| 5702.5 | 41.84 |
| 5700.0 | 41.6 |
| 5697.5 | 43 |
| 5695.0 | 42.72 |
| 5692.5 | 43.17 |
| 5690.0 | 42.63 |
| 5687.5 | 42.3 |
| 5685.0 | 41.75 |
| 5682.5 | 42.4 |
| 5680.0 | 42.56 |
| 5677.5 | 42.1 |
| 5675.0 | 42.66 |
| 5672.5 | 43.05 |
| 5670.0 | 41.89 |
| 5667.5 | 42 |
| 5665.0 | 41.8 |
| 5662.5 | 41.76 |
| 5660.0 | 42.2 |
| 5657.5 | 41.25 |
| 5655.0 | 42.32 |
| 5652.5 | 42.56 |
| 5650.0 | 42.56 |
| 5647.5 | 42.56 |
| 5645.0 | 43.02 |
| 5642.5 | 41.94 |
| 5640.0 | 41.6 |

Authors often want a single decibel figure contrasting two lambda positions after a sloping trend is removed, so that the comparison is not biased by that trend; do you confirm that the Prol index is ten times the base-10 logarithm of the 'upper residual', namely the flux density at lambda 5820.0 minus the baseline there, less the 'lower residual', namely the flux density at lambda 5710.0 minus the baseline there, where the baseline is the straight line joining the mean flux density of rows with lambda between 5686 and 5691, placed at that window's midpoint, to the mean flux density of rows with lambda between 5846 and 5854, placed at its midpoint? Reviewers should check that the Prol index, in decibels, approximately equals 4.7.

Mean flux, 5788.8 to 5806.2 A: 41.7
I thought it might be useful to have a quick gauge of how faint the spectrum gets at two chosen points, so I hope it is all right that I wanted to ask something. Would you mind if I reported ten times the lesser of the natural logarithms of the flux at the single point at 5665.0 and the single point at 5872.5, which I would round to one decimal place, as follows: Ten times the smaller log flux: 37.3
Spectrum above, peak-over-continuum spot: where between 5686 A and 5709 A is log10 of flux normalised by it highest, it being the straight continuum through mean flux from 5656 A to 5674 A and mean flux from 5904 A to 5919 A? 5692.5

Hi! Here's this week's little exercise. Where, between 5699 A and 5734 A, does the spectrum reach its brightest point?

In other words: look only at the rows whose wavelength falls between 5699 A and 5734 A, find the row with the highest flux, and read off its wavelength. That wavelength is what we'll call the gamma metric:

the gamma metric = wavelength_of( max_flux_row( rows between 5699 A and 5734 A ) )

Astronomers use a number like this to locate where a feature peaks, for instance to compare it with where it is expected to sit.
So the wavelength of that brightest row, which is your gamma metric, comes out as 5722.5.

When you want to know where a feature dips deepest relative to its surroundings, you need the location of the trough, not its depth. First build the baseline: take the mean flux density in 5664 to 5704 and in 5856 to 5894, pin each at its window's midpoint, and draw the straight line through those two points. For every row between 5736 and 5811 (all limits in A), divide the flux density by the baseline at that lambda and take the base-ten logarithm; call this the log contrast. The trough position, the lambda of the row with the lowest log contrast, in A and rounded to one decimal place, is 5752.5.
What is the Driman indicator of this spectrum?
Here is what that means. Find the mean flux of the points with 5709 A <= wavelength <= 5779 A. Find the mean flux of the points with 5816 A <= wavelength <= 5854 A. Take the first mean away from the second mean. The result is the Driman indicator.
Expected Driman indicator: 0.0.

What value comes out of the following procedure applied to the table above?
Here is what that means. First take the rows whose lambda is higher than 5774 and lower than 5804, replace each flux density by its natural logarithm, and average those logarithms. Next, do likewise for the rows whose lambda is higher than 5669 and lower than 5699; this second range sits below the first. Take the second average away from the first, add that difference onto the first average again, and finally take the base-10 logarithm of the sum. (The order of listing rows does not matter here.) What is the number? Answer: 0.570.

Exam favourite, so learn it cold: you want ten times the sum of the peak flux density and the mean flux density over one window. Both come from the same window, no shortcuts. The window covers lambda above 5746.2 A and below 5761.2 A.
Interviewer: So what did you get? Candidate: 849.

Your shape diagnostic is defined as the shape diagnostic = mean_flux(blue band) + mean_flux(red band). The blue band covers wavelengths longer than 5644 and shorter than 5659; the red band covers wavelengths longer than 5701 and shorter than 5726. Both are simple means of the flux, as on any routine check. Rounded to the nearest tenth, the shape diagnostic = 84.2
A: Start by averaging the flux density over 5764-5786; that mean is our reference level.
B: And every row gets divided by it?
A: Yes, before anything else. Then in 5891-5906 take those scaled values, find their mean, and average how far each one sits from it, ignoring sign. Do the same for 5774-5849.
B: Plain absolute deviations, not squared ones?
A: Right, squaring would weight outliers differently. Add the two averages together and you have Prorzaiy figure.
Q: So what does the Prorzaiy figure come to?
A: 0.045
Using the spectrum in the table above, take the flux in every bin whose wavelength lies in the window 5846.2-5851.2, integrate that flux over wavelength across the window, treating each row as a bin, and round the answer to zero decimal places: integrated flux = 207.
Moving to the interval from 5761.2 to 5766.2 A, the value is 209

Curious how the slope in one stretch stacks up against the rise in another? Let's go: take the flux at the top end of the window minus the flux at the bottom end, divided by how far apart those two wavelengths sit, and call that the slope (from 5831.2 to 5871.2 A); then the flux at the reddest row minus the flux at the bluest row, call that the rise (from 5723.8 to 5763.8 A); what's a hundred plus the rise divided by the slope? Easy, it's 253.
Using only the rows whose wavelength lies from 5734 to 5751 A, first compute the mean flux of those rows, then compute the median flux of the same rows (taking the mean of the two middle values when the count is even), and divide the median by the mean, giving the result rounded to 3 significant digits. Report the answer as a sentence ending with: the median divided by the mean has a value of 1.00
